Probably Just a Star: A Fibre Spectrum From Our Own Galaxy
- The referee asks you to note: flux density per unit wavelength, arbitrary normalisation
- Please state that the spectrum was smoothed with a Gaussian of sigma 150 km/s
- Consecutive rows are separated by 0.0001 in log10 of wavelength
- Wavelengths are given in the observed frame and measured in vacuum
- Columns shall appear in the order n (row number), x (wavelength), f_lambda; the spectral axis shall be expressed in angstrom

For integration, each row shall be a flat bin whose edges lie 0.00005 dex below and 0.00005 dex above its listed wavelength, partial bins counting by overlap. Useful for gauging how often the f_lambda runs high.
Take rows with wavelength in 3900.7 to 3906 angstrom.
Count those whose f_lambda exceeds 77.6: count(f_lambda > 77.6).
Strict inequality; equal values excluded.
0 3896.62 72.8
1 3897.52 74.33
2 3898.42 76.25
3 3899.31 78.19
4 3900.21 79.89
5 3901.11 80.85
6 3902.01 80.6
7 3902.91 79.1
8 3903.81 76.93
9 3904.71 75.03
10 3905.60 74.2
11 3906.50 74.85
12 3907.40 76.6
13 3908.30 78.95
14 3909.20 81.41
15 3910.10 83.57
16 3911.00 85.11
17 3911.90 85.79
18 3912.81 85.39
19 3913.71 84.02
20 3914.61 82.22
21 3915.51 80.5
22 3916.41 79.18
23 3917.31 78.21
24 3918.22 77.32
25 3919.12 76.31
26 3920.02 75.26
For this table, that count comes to 3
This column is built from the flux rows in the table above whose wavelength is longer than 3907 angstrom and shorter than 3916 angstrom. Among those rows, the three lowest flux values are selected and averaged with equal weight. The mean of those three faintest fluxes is 78.7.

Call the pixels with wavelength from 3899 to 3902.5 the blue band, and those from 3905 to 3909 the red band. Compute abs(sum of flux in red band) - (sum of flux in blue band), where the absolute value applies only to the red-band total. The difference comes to -15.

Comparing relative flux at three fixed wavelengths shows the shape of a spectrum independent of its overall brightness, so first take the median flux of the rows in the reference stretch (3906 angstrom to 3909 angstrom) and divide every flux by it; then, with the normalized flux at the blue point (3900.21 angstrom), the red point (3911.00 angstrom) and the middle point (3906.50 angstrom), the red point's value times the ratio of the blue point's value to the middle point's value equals 1.19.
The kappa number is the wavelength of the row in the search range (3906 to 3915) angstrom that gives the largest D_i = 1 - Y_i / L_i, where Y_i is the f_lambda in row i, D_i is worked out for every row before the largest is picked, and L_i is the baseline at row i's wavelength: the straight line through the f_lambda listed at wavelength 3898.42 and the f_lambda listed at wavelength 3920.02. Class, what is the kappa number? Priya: 3906.50 angstrom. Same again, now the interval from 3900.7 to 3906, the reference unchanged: 3905.60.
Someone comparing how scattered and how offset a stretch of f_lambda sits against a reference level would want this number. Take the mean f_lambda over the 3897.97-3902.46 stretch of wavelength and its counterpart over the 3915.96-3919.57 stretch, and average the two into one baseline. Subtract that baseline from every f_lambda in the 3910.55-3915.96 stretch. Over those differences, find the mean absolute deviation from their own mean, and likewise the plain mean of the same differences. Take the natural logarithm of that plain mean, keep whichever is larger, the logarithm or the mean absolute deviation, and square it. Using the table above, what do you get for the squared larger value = 2.8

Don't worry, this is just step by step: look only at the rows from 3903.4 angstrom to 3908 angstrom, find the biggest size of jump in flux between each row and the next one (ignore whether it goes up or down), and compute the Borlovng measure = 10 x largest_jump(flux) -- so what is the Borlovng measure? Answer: 19.0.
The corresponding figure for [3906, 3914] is 24.6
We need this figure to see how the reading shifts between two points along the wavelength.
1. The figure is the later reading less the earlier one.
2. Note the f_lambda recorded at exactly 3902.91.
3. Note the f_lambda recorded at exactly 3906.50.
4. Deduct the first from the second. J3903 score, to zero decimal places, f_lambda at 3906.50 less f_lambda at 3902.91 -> -4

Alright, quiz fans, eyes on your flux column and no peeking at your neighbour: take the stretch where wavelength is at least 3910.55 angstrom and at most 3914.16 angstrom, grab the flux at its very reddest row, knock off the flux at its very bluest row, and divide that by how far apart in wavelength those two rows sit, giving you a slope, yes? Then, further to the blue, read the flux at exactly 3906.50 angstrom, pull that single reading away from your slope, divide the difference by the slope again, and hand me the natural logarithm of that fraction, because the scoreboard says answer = 5.2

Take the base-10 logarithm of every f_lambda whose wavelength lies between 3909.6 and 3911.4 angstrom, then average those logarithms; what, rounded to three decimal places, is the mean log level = 1.926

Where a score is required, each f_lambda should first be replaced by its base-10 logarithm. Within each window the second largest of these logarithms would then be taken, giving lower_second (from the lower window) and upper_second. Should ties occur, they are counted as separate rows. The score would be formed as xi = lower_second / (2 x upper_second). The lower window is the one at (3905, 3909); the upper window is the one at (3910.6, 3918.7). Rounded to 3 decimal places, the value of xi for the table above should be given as 0.488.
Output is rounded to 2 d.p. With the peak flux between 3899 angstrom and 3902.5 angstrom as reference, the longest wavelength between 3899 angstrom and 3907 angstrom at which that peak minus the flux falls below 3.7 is 3902.91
